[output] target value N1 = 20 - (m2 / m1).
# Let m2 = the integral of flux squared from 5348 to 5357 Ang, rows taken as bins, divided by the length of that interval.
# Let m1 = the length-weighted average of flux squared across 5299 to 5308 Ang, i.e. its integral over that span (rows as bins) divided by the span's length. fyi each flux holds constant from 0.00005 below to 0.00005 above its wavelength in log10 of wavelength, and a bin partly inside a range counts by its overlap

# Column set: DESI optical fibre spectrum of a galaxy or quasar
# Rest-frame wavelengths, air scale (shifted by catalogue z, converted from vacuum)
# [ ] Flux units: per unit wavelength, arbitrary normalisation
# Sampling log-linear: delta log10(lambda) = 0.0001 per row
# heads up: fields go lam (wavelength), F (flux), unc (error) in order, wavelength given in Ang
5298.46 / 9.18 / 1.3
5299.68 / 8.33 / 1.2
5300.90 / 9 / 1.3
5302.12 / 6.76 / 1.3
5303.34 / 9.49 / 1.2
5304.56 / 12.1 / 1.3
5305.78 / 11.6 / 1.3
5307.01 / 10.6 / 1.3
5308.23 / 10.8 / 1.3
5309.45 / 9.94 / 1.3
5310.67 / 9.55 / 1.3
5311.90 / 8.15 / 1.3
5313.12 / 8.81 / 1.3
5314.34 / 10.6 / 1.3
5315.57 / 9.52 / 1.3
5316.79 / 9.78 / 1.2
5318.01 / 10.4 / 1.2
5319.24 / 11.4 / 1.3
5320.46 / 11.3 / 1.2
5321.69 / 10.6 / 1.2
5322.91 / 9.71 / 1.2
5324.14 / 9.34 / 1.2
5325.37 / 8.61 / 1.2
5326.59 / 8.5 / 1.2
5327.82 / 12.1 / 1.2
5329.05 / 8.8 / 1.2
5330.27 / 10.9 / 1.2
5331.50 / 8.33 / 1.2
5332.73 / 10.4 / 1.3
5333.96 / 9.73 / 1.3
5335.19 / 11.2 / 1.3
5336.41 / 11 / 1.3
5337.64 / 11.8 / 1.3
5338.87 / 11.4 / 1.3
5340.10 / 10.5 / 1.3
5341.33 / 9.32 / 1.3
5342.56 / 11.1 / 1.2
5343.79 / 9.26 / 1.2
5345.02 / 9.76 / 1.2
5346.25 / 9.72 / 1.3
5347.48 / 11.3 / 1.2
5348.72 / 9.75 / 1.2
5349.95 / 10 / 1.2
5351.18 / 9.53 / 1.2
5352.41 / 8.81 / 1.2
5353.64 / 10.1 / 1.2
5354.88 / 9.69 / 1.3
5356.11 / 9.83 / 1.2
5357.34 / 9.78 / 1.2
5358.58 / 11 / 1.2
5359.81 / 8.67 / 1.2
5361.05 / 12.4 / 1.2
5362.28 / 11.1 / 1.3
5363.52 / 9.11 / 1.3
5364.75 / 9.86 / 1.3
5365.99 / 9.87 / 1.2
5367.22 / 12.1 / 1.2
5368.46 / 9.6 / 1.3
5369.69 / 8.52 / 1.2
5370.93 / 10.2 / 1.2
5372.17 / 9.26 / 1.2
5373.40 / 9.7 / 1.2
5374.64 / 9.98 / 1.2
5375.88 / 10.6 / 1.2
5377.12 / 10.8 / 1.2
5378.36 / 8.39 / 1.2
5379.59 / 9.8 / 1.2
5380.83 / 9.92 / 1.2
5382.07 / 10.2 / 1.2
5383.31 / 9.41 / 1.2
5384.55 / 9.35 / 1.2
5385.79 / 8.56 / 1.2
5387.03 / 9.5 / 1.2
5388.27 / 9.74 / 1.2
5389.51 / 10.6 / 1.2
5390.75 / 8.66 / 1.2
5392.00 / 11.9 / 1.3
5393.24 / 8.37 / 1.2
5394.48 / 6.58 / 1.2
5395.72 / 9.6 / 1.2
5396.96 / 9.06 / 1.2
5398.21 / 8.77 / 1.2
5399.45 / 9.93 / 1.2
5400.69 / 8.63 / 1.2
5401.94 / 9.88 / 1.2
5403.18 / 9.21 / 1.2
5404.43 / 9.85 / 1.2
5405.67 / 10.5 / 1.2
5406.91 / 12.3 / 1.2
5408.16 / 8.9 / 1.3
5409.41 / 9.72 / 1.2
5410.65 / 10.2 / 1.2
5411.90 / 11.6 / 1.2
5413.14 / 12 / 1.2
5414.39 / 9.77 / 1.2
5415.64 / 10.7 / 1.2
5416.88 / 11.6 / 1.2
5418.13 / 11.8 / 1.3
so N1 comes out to 19.04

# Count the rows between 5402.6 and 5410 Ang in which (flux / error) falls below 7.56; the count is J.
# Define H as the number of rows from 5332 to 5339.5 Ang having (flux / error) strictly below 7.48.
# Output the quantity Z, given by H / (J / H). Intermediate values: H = 0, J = 1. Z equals 0.0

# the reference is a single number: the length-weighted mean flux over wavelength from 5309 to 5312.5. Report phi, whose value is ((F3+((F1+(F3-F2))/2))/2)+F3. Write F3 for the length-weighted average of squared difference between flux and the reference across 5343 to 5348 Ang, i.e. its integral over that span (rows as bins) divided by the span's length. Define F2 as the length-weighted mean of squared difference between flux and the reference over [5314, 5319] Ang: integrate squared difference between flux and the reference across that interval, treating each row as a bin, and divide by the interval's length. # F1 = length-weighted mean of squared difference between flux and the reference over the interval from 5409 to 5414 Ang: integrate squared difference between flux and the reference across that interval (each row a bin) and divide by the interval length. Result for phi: 3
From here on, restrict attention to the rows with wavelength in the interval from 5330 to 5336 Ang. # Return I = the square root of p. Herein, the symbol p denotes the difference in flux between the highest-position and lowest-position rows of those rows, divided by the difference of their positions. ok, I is 0.25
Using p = 0.06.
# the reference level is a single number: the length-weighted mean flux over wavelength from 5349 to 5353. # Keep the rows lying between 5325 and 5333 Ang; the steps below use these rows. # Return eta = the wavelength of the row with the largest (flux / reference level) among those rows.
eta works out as 5327.82 Ang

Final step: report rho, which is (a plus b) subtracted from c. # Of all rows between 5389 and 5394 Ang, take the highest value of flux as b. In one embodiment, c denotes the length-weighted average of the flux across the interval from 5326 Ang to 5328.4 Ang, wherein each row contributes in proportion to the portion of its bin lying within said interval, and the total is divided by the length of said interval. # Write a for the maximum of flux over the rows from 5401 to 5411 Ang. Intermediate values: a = 12.3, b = 11.9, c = 10.3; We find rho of -13.9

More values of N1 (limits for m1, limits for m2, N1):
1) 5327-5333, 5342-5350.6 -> 19.00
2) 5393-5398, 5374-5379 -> 18.62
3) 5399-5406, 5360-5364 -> 18.75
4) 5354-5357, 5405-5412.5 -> 18.83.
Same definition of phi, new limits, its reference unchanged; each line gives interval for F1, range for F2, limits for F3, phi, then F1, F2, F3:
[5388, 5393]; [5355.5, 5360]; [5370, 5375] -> 1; 2.5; 1.18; 0.5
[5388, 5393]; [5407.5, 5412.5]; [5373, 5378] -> 3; 2.5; 1.86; 1.4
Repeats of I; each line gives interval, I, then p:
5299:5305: 0.88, 0.77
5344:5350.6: 0.22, 0.05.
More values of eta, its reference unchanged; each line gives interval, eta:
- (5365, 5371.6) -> 5367.22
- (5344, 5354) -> 5347.48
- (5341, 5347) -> 5342.56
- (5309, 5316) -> 5314.34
